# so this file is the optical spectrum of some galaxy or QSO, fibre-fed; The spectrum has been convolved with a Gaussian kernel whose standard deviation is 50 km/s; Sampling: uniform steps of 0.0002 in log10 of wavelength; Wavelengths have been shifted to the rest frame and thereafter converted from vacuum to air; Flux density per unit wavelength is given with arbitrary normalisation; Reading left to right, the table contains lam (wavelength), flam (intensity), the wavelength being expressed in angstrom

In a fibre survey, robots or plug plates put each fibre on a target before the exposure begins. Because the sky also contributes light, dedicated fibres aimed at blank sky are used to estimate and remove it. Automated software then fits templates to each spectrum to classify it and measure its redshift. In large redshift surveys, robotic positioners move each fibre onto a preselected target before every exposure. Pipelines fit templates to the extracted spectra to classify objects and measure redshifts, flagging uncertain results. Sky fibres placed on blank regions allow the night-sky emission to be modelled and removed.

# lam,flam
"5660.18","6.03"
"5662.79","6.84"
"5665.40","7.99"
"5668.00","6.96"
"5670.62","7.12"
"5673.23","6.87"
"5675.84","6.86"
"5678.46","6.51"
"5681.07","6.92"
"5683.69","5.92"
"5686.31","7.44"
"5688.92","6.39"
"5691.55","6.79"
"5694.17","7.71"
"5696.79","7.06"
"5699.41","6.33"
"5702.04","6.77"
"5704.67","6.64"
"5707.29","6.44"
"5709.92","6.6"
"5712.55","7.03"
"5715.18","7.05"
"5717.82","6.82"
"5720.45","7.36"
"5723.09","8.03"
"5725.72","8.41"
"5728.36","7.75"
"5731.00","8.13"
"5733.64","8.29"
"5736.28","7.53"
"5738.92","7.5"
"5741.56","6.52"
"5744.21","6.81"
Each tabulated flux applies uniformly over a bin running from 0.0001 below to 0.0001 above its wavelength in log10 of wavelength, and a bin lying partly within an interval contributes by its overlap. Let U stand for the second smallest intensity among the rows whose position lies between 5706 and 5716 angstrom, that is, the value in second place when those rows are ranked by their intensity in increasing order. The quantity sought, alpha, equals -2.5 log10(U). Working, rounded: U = 6.6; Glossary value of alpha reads -2.05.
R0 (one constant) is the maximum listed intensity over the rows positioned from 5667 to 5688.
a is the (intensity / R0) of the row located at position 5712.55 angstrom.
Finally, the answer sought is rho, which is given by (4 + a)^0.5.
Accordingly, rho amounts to 2.22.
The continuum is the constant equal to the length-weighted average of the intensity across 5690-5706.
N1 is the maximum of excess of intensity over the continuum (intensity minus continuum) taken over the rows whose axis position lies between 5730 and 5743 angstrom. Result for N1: 1.42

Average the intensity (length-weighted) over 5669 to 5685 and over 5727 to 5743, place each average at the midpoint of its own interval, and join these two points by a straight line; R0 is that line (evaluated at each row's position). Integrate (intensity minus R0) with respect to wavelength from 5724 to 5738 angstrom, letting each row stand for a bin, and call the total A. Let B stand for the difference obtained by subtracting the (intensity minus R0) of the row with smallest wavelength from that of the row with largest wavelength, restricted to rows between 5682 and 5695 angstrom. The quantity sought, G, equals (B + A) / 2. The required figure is 4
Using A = 6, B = 1.6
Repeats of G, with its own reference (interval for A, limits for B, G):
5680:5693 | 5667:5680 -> -1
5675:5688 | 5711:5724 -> 0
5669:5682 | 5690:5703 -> 1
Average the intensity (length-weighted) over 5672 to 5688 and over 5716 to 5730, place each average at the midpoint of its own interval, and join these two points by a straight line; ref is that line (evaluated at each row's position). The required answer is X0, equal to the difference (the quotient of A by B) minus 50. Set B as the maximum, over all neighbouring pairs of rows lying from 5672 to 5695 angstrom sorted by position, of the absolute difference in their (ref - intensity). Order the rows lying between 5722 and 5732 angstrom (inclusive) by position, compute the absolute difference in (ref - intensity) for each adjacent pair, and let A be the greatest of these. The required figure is -49.5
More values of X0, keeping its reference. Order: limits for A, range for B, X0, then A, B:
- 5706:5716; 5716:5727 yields -49.4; 0.4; 0.61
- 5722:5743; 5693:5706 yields -48.7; 1.0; 0.79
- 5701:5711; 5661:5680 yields -49.8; 0.3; 1.09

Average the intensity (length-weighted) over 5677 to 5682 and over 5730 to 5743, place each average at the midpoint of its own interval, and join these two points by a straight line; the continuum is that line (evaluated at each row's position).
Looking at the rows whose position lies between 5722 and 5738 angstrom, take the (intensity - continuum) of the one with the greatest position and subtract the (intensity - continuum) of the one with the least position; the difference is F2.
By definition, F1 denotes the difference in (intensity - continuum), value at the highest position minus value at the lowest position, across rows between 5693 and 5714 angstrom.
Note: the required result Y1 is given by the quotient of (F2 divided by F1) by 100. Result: 0.007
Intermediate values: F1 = -1.0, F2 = -0.7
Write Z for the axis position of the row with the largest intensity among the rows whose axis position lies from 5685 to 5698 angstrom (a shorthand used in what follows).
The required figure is 5694.17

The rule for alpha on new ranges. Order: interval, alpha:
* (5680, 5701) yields -2.00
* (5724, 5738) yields -2.22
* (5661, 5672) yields -2.11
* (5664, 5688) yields -2.03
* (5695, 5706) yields -2.06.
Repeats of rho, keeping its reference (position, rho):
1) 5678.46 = 2.21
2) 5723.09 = 2.25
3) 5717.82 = 2.22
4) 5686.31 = 2.24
